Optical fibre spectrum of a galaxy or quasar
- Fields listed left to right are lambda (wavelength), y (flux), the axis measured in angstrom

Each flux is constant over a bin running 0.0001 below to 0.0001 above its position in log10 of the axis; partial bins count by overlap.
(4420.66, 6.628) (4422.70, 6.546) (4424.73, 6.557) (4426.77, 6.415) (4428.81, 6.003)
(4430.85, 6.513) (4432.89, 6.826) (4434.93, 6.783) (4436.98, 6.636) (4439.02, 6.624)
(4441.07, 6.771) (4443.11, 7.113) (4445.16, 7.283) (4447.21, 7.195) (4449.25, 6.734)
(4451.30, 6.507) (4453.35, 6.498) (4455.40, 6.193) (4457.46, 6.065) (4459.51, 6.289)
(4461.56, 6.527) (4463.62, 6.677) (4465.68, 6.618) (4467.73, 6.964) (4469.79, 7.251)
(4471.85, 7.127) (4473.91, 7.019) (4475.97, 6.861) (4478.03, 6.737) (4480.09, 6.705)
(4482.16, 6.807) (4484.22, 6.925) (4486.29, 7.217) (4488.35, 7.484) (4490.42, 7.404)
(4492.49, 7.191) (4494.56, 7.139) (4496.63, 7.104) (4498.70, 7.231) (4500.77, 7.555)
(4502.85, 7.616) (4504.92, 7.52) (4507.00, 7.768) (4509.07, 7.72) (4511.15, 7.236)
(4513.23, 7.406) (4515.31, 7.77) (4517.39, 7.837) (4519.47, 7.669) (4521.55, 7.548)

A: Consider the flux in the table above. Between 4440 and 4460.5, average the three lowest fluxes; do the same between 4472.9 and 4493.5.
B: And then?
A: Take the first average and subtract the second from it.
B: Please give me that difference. -0.6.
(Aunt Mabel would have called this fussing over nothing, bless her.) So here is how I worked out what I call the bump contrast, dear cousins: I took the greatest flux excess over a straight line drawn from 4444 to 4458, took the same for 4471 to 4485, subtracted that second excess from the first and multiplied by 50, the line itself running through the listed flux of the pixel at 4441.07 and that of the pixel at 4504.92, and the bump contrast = 23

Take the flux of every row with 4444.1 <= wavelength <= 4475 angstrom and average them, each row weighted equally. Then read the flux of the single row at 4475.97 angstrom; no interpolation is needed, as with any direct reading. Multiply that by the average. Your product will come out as 46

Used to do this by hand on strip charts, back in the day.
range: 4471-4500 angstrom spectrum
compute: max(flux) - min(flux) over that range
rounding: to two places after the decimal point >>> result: 0.78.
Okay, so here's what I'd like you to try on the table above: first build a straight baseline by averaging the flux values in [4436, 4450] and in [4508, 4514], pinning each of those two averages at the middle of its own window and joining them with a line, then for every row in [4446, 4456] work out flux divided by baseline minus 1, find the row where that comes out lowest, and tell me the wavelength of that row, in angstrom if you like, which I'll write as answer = 4455.40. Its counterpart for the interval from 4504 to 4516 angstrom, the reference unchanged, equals 4511.15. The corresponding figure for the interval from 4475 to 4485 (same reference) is 4480.09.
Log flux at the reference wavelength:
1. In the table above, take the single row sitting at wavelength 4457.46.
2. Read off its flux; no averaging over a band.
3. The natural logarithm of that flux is 1.80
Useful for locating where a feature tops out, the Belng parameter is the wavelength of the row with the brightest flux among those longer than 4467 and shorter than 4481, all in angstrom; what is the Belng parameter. 4469.79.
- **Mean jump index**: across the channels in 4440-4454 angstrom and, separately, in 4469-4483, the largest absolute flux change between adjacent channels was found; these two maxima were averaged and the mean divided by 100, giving 0.0031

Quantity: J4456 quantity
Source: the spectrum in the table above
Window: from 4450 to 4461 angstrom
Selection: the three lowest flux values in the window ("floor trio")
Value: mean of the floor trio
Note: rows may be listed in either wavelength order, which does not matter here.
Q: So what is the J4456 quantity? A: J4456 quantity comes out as 6.18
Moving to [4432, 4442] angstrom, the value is 6.68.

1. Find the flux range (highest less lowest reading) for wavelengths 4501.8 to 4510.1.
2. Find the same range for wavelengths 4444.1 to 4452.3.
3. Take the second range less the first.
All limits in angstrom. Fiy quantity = 0.5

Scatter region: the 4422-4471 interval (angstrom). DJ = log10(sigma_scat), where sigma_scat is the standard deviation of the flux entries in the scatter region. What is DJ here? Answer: -0.47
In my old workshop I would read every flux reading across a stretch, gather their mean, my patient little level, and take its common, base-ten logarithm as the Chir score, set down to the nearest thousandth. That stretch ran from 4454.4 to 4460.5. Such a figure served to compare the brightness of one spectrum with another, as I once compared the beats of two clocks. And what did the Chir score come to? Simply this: 0.791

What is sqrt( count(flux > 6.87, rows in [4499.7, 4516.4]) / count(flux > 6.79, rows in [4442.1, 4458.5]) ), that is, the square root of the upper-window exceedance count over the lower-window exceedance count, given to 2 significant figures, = 1.6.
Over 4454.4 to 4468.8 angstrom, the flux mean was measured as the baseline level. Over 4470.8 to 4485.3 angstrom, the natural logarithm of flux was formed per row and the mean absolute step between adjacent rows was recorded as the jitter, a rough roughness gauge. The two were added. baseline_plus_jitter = 6.49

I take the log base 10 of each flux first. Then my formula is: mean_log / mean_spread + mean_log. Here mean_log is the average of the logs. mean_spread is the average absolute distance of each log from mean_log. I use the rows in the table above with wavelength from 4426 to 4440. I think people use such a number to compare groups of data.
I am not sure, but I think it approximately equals 62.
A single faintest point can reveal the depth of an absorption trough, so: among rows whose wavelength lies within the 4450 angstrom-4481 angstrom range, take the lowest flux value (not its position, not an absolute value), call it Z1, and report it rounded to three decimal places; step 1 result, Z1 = 6.065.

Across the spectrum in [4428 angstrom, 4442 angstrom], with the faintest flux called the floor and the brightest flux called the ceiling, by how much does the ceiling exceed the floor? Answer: 0.82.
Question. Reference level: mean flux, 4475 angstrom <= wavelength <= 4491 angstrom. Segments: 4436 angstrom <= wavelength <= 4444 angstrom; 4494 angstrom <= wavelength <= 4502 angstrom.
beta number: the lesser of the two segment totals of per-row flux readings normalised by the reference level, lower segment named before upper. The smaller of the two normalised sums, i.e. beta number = 3.87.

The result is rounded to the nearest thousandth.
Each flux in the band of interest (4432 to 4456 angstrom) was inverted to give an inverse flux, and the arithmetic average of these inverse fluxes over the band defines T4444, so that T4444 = 0.148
